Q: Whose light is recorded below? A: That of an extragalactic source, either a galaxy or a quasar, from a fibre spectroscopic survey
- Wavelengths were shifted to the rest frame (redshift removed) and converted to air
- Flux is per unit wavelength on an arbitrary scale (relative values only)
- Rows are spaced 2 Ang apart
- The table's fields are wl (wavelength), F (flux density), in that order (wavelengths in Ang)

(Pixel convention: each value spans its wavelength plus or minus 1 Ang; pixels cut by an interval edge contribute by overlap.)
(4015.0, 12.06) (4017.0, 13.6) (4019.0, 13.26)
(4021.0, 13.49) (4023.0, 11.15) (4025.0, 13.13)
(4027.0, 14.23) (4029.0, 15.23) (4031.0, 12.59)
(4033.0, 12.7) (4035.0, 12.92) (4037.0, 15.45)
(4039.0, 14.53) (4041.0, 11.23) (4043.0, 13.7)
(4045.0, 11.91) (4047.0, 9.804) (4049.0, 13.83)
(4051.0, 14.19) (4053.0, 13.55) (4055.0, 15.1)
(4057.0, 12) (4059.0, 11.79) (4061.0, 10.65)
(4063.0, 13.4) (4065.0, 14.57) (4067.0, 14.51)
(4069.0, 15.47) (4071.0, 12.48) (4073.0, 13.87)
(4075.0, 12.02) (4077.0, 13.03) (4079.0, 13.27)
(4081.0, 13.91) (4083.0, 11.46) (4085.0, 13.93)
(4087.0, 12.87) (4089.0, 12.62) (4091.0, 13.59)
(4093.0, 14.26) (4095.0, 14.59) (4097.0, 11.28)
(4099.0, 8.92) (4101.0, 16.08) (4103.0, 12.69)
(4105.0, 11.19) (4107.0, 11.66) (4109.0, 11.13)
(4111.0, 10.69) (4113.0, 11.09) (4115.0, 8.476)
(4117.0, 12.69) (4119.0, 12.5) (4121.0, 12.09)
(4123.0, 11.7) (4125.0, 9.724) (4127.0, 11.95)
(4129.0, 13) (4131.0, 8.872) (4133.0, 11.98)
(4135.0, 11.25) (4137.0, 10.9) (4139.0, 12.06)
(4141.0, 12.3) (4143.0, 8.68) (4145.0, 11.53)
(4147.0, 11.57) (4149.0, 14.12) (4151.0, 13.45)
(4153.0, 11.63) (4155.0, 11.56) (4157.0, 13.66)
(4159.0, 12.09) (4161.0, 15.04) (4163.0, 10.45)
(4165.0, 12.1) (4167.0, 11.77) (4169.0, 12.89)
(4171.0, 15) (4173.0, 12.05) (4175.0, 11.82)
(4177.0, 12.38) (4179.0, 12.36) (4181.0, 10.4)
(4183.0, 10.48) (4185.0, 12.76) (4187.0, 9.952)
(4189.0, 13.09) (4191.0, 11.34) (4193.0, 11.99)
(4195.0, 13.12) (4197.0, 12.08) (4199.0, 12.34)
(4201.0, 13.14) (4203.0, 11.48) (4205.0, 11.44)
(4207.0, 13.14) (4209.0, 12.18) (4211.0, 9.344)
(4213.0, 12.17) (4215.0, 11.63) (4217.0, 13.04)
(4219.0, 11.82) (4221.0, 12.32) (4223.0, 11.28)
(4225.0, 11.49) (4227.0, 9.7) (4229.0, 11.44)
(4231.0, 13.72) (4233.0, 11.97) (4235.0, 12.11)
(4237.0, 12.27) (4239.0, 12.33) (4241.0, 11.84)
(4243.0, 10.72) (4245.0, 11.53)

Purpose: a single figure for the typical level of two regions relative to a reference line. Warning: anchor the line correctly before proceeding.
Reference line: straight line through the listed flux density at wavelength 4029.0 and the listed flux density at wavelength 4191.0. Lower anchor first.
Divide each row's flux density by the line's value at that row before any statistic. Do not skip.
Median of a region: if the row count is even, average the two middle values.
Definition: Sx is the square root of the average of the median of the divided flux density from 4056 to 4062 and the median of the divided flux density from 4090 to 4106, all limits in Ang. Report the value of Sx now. 0.94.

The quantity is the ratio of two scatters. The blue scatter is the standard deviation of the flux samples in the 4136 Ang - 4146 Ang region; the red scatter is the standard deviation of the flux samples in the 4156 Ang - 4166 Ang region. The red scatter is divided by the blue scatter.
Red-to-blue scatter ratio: 1.2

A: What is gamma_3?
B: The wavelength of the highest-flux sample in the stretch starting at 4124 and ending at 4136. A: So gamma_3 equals 4129.0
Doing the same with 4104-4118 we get 4117.0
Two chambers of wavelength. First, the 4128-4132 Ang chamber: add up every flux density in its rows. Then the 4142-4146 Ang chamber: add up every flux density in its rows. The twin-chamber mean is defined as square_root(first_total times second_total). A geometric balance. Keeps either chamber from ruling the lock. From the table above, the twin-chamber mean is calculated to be 21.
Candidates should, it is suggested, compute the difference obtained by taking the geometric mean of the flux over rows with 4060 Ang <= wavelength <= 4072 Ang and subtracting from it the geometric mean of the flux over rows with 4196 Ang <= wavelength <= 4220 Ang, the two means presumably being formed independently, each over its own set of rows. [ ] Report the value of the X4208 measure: 1.5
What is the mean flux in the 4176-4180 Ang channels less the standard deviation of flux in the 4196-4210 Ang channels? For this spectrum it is 11.7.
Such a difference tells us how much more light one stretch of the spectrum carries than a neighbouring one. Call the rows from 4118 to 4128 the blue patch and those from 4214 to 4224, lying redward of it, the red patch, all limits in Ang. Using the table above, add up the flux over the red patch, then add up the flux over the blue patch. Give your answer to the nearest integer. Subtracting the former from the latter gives -2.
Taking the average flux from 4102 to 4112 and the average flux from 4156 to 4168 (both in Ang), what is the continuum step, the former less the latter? -1.0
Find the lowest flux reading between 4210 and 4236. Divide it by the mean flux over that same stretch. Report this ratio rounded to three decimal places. 0.799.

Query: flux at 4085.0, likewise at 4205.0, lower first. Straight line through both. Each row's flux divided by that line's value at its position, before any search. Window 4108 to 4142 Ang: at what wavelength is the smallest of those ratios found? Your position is 4115.0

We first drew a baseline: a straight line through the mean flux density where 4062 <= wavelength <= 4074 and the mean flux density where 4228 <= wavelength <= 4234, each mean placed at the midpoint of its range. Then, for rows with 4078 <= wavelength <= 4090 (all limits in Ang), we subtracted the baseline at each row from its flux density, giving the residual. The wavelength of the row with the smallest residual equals 4083.0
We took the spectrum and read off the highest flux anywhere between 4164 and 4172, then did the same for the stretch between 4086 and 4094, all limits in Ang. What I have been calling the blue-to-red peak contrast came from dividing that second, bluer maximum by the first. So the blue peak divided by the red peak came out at 0.95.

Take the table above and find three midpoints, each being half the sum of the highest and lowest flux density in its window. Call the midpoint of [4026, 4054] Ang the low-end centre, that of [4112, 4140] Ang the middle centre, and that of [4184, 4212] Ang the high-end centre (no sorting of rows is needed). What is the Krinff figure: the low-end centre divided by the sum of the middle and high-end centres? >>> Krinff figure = 0.574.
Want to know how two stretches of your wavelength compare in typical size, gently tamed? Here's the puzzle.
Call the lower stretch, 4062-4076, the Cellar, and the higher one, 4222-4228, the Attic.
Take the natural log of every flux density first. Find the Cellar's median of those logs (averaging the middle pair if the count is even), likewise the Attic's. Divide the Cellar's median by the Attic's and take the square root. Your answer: 1.04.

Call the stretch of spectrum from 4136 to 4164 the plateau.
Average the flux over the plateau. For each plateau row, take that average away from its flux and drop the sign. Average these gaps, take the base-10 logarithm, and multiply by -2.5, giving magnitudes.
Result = -0.17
